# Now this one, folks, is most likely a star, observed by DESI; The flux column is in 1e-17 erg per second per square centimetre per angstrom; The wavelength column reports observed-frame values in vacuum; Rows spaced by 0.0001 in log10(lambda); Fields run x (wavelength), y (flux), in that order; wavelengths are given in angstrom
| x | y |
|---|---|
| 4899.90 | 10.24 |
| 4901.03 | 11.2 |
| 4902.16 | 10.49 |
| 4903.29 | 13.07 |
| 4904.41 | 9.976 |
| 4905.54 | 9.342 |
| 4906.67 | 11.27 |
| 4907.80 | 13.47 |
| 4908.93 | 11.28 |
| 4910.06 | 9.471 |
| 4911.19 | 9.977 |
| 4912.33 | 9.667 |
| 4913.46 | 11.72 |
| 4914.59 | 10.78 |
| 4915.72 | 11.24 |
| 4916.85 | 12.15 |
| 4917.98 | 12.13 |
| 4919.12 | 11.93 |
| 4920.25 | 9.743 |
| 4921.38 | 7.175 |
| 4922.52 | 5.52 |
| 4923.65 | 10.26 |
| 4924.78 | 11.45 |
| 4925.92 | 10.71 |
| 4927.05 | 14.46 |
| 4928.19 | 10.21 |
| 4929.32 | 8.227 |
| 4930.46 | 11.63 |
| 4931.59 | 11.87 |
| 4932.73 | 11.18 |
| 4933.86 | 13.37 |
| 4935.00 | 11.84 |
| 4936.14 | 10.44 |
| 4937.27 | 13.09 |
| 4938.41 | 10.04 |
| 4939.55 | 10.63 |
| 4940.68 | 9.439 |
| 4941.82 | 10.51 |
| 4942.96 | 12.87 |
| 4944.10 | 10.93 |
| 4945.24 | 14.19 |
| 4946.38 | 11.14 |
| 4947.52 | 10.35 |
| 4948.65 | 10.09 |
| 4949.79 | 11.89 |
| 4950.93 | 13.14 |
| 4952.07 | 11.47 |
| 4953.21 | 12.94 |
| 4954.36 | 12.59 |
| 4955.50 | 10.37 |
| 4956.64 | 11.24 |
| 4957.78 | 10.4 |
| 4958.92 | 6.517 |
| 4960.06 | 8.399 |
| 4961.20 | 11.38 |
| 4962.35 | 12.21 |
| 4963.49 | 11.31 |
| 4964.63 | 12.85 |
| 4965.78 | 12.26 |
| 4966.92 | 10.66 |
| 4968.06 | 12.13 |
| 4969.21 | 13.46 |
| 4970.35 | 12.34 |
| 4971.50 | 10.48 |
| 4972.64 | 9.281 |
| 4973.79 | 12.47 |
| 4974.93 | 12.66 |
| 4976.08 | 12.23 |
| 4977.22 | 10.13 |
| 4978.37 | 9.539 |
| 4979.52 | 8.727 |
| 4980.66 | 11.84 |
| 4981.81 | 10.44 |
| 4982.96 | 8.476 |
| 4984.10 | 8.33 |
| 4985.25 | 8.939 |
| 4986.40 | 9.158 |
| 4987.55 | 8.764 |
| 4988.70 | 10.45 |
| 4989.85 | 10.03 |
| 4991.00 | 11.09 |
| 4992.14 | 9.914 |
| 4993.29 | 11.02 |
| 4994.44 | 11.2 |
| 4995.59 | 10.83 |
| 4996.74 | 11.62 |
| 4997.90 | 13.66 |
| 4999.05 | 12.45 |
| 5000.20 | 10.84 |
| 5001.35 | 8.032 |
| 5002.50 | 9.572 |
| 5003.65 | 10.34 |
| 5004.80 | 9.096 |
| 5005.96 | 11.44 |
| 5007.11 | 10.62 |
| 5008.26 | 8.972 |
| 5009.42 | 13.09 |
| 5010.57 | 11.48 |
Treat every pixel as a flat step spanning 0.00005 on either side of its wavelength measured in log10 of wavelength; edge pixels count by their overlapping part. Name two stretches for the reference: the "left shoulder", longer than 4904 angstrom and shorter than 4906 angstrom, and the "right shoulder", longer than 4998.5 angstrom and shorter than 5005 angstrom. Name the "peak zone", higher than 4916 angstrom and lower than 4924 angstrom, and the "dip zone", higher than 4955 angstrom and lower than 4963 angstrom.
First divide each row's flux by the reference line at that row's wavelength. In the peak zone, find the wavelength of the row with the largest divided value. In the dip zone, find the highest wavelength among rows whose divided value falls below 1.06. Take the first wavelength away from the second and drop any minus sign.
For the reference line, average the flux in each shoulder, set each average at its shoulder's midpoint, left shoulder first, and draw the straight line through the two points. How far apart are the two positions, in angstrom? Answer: 43.2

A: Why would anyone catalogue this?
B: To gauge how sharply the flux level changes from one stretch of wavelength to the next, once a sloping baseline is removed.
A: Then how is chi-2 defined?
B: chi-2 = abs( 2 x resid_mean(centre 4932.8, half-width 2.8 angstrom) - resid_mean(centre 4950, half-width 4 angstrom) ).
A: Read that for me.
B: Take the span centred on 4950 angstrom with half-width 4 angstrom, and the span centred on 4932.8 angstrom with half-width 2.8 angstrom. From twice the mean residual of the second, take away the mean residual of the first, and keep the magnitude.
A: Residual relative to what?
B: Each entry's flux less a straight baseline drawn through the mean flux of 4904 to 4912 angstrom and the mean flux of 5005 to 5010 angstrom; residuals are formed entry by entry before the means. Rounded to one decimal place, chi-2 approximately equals 1.7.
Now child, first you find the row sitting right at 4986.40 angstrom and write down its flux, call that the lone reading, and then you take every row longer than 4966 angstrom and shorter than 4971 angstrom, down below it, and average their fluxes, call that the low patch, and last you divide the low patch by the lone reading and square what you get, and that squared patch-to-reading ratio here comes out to 1.76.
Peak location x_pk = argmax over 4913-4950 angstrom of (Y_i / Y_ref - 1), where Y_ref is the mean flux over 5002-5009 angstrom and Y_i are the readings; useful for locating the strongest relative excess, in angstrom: 4927.05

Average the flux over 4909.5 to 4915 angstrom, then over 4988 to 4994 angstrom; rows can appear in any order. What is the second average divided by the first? 1.02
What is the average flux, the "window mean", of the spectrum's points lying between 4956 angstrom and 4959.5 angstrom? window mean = 9.4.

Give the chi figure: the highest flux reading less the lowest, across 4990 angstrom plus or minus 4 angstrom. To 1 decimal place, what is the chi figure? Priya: 2.3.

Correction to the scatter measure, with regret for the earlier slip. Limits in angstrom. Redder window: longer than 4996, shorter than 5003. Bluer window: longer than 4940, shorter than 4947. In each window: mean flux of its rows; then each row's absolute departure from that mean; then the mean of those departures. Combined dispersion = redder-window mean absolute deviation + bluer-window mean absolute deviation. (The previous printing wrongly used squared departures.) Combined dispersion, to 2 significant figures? 2.9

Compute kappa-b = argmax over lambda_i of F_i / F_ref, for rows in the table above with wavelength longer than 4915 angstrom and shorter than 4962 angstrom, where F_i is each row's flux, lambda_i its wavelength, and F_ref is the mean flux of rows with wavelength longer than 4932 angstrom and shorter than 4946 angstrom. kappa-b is 4927.05 angstrom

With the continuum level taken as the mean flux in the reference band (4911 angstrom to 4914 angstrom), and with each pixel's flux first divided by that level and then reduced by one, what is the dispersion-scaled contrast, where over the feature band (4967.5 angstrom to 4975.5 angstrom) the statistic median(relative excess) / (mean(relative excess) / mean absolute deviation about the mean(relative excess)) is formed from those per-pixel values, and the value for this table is 0.15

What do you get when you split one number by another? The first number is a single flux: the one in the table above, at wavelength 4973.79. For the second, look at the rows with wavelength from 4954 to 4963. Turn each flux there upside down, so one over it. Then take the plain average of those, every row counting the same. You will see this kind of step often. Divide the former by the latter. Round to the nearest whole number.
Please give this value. 124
